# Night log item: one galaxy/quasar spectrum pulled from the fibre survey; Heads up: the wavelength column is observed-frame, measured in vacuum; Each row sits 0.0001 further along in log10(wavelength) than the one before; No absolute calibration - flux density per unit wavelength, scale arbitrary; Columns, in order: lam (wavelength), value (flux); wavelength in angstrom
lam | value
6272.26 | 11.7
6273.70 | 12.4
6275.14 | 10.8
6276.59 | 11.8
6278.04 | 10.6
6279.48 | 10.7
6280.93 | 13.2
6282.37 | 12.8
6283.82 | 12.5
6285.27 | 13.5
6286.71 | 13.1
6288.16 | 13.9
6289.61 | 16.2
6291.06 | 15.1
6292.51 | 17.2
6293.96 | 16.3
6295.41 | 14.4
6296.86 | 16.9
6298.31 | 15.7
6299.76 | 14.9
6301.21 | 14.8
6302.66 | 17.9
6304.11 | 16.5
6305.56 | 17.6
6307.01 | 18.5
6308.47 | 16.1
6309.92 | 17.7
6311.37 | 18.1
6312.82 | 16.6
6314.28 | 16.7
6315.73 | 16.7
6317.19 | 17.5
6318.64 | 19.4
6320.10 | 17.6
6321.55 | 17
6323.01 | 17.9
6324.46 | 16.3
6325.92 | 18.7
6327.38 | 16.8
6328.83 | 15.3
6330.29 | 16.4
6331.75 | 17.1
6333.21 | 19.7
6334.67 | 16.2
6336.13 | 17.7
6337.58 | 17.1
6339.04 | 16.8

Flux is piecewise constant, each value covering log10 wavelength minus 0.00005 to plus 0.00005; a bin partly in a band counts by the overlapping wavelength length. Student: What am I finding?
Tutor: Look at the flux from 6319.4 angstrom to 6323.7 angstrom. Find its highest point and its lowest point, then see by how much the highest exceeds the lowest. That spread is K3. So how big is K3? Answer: 0.9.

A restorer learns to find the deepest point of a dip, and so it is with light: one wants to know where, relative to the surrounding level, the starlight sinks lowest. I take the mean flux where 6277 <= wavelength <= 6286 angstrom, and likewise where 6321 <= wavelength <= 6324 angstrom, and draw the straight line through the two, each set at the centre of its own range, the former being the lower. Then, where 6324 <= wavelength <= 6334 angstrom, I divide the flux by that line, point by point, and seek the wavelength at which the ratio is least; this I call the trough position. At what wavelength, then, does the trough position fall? 6328.83 angstrom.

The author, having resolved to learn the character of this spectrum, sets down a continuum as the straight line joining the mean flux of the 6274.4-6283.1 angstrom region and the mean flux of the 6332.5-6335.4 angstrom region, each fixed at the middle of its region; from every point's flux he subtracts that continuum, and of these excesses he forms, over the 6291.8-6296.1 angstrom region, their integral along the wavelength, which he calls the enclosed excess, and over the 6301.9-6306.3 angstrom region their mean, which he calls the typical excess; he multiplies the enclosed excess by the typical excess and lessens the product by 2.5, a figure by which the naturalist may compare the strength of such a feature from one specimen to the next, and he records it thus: 29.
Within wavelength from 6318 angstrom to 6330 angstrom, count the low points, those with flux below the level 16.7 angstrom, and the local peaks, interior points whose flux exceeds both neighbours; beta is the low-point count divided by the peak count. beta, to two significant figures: 1.0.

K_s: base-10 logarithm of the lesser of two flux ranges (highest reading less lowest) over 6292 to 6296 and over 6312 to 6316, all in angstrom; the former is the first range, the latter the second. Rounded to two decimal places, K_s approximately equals -1.00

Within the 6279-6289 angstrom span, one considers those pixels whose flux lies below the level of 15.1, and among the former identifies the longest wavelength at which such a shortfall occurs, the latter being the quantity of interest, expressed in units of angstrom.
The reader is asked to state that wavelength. 6288.16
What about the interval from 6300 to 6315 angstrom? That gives 6301.21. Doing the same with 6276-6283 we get 6282.37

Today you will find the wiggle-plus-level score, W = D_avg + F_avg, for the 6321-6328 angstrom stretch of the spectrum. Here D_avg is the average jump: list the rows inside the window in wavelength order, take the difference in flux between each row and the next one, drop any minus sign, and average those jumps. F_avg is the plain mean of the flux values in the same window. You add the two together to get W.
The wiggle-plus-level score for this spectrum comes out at 19.0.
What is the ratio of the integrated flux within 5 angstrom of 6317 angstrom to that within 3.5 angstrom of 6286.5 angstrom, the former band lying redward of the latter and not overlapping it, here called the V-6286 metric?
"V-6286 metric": 1.8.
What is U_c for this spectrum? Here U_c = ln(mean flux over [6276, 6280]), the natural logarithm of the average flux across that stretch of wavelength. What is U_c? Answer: 2.40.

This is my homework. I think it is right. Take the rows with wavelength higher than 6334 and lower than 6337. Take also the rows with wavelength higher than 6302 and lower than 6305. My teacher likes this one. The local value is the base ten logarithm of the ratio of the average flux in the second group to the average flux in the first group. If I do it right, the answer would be 0.01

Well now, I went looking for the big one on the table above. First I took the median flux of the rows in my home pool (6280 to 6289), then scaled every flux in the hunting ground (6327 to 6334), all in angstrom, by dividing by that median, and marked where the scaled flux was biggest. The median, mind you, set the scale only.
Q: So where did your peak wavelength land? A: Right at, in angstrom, 6333.21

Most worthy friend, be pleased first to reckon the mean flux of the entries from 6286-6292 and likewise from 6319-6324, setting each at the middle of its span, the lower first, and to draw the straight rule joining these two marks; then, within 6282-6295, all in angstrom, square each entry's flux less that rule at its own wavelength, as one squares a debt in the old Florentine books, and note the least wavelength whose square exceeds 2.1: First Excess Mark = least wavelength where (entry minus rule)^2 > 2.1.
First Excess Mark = 6283.82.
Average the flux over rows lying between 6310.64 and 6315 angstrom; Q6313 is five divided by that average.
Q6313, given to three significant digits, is 0.292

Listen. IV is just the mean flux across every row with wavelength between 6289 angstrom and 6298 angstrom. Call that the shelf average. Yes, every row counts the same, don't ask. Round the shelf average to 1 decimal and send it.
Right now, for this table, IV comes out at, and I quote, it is 16.0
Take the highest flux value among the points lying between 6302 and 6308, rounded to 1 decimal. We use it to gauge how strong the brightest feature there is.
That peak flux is 18.5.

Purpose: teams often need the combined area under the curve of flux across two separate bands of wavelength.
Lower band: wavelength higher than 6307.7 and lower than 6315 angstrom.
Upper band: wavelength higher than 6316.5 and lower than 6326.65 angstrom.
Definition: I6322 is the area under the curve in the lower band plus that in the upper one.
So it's 305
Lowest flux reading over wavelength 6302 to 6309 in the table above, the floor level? 16.1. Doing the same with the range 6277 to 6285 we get 10.6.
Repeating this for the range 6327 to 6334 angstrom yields 15.3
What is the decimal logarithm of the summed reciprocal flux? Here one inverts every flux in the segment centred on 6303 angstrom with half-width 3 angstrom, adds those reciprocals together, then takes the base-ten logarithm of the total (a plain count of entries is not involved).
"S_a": -0.618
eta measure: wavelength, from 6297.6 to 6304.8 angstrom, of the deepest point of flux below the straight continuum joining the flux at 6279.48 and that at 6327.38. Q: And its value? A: 6301.21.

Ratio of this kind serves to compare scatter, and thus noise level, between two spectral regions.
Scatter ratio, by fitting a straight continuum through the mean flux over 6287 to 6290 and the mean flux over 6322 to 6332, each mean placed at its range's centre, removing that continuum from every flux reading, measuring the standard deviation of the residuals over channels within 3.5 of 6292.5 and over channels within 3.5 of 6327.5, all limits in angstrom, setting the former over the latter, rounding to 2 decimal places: 0.88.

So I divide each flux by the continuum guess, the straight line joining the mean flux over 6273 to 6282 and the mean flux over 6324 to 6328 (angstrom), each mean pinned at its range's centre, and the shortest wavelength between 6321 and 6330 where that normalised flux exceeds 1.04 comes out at 6323.01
